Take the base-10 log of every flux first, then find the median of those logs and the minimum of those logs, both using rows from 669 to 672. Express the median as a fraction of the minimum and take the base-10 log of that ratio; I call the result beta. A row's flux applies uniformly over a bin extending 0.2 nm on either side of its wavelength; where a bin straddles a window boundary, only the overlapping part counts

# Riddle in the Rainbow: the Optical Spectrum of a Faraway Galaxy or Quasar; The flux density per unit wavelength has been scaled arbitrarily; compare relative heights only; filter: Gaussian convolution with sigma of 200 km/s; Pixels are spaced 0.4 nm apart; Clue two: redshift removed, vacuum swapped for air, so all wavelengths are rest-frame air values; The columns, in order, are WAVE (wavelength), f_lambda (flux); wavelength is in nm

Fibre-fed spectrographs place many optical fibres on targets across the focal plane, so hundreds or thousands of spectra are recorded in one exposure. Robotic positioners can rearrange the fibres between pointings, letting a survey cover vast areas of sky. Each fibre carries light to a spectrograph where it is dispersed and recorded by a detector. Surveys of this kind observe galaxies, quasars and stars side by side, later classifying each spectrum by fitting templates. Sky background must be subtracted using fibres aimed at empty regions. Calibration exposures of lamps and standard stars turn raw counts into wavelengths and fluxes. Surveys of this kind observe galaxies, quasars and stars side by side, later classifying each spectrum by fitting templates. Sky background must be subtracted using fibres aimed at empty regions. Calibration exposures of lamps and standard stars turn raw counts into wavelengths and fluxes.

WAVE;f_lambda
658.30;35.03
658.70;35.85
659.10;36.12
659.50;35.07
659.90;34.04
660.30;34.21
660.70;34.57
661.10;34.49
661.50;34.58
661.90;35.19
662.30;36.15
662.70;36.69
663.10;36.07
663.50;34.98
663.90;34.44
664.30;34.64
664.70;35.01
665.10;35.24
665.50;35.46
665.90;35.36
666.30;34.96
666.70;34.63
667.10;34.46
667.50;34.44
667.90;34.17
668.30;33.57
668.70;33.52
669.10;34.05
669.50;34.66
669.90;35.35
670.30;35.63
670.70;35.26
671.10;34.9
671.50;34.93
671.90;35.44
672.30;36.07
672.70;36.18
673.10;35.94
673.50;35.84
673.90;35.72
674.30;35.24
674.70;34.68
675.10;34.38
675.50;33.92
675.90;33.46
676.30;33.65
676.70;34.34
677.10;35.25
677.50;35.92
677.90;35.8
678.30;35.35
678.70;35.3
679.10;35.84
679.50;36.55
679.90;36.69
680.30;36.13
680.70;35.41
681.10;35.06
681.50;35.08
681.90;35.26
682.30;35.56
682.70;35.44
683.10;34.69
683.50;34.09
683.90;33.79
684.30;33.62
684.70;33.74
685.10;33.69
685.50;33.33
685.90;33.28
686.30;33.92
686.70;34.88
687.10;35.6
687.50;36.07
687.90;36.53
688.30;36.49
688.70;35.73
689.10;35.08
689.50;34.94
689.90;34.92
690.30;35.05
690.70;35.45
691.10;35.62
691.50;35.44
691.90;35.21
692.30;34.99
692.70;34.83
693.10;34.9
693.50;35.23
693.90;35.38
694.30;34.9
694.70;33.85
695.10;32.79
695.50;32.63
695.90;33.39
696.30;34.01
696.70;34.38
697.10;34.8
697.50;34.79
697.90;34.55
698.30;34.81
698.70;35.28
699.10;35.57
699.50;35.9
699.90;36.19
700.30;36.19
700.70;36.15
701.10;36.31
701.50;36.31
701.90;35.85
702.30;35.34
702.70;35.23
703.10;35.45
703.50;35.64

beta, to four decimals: 0.0037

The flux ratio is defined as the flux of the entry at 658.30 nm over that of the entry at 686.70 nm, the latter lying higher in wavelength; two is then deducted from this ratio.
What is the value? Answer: -1.00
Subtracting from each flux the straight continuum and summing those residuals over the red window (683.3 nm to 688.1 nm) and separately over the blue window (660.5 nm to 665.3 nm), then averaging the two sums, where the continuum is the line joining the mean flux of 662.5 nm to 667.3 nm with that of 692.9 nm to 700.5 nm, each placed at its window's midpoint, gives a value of -3.1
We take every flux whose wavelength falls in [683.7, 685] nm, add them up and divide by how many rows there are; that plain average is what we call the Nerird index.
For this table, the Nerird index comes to 33.7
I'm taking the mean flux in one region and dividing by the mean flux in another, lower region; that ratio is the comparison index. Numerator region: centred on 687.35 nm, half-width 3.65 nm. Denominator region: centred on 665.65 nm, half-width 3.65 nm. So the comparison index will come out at 1.00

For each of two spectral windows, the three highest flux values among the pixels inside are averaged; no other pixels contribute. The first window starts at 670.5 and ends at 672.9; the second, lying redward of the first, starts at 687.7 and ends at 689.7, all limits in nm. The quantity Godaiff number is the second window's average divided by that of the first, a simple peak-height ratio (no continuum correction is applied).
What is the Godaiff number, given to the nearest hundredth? 1.01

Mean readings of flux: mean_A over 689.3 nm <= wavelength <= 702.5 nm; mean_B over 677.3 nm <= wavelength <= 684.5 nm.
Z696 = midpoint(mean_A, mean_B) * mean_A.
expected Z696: 1232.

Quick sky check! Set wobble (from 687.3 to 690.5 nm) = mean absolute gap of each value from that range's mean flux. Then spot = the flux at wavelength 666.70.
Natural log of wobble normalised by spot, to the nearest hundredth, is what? -4.05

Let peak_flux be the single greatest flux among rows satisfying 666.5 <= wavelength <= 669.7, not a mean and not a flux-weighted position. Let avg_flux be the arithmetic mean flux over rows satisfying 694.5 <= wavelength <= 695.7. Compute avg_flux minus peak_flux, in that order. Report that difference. -1.6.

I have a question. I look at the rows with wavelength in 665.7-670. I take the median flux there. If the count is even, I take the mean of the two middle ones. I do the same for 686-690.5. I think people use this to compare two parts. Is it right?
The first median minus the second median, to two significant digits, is -0.62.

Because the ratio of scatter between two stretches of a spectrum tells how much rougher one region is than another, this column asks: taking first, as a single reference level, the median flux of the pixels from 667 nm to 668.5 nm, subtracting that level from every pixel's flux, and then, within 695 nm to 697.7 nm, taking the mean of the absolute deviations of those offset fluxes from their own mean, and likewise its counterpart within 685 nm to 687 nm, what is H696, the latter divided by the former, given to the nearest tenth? 0.6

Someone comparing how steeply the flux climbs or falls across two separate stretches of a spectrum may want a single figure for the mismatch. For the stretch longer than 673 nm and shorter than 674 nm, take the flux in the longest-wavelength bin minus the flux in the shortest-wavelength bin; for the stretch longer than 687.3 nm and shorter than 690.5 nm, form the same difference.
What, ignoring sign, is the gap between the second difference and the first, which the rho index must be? 0.80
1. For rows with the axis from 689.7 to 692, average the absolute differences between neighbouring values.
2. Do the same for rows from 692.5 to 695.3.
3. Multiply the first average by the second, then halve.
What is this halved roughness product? 0.058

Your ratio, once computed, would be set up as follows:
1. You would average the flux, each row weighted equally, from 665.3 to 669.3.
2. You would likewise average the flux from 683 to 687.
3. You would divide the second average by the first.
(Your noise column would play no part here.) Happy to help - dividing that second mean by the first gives 0.98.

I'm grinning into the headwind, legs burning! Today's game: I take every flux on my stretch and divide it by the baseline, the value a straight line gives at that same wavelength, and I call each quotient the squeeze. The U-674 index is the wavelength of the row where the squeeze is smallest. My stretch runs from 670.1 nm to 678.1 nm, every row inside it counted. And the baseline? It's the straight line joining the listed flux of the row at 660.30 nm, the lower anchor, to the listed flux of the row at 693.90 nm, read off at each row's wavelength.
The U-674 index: 675.90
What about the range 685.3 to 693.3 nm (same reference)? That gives 685.90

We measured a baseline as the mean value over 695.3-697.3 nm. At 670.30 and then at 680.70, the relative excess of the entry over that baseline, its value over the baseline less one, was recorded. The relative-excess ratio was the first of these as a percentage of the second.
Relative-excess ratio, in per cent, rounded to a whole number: 114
